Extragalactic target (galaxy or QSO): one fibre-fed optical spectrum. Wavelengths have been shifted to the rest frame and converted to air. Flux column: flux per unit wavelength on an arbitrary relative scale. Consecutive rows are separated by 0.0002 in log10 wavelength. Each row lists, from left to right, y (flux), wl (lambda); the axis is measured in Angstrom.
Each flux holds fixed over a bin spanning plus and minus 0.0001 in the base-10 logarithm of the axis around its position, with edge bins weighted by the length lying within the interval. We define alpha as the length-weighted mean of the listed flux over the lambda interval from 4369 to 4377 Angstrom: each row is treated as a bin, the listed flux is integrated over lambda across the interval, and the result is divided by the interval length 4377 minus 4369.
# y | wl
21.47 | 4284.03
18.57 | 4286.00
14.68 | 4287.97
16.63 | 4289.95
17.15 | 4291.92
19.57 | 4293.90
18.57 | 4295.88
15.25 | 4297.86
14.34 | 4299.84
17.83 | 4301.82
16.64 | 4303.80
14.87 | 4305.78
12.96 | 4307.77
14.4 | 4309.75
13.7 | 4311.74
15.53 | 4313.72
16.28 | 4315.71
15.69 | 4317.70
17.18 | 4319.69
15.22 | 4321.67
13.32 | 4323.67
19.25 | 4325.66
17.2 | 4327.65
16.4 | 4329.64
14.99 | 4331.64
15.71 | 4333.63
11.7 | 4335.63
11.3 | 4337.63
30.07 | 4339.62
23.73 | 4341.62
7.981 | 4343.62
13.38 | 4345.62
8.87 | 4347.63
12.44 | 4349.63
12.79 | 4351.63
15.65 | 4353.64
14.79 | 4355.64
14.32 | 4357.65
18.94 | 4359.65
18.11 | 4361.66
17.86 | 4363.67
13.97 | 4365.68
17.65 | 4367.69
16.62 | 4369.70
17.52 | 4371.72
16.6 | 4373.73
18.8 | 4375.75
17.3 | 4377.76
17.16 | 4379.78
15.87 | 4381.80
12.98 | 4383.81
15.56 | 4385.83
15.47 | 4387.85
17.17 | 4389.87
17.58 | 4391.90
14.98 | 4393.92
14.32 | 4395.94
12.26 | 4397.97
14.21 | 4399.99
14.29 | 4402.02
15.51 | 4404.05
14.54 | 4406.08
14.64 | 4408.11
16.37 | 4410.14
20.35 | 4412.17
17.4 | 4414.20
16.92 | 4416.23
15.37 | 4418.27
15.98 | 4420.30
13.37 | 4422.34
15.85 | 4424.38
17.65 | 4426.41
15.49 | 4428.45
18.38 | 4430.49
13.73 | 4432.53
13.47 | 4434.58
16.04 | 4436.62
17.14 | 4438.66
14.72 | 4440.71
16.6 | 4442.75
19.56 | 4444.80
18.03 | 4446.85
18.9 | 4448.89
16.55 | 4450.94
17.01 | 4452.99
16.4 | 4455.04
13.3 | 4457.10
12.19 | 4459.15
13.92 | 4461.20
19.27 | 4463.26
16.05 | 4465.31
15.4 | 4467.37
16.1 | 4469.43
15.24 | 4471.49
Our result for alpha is 17.40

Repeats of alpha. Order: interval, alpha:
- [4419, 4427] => 15.61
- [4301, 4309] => 15.49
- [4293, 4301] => 16.91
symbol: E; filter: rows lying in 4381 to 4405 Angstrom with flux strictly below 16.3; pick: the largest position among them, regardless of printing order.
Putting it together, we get 4404.05 Angstrom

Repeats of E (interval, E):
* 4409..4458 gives 4457.10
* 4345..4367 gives 4365.68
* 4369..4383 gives 4381.80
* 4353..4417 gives 4408.11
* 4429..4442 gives 4440.71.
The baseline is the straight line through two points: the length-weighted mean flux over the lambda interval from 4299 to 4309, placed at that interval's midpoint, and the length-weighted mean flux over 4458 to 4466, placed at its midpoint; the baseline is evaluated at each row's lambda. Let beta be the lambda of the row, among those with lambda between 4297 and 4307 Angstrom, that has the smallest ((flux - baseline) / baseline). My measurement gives 4299.84 Angstrom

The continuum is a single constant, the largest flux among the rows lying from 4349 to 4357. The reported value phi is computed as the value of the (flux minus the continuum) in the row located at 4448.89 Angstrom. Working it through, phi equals 3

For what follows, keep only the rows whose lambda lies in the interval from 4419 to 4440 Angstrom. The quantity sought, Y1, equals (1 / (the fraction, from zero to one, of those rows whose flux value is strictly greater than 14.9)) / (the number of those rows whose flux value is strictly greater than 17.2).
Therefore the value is 0.71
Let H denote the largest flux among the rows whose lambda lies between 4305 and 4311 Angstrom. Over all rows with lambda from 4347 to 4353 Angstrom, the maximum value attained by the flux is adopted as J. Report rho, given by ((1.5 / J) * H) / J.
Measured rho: 0.136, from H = 14.87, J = 12.79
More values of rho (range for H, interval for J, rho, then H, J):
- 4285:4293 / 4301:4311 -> 0.088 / 18.57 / 17.83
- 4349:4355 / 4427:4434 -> 0.069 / 15.65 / 18.38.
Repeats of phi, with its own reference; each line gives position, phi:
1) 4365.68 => -2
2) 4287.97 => -1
